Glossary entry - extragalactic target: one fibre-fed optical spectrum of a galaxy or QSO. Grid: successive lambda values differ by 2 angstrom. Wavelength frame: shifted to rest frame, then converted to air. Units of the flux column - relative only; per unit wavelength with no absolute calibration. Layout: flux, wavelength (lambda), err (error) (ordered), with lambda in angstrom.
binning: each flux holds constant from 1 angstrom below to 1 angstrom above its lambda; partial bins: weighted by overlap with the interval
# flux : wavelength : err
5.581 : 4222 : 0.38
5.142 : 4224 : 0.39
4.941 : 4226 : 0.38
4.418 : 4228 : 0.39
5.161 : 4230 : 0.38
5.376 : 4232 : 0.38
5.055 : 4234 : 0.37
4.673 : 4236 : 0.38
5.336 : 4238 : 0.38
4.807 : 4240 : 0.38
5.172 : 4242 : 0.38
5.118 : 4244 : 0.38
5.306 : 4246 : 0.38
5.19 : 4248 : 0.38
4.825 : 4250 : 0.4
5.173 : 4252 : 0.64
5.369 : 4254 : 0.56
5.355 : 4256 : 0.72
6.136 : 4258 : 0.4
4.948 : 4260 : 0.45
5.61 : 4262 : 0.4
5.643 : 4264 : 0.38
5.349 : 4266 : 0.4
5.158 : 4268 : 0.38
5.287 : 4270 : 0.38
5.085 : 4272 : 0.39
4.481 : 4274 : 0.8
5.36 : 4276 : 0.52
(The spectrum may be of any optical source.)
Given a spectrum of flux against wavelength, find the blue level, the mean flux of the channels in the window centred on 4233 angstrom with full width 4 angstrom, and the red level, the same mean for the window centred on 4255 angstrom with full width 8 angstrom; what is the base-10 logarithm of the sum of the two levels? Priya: 1.03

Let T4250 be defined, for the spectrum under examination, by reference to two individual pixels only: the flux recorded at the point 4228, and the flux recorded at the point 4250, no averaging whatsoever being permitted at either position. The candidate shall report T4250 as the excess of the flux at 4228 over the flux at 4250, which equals -0.41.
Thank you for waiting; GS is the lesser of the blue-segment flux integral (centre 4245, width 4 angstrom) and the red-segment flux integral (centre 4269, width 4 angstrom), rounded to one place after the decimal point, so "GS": 20.8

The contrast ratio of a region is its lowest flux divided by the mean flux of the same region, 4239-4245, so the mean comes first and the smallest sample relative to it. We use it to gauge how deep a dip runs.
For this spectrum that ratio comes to 0.955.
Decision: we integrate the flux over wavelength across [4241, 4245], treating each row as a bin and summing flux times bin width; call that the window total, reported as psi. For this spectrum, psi 20.6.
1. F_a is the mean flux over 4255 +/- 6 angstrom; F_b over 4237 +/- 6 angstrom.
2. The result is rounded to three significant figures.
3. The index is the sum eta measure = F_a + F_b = 10.4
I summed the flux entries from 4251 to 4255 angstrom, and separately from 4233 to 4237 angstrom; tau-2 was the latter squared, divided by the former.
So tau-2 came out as 9.0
